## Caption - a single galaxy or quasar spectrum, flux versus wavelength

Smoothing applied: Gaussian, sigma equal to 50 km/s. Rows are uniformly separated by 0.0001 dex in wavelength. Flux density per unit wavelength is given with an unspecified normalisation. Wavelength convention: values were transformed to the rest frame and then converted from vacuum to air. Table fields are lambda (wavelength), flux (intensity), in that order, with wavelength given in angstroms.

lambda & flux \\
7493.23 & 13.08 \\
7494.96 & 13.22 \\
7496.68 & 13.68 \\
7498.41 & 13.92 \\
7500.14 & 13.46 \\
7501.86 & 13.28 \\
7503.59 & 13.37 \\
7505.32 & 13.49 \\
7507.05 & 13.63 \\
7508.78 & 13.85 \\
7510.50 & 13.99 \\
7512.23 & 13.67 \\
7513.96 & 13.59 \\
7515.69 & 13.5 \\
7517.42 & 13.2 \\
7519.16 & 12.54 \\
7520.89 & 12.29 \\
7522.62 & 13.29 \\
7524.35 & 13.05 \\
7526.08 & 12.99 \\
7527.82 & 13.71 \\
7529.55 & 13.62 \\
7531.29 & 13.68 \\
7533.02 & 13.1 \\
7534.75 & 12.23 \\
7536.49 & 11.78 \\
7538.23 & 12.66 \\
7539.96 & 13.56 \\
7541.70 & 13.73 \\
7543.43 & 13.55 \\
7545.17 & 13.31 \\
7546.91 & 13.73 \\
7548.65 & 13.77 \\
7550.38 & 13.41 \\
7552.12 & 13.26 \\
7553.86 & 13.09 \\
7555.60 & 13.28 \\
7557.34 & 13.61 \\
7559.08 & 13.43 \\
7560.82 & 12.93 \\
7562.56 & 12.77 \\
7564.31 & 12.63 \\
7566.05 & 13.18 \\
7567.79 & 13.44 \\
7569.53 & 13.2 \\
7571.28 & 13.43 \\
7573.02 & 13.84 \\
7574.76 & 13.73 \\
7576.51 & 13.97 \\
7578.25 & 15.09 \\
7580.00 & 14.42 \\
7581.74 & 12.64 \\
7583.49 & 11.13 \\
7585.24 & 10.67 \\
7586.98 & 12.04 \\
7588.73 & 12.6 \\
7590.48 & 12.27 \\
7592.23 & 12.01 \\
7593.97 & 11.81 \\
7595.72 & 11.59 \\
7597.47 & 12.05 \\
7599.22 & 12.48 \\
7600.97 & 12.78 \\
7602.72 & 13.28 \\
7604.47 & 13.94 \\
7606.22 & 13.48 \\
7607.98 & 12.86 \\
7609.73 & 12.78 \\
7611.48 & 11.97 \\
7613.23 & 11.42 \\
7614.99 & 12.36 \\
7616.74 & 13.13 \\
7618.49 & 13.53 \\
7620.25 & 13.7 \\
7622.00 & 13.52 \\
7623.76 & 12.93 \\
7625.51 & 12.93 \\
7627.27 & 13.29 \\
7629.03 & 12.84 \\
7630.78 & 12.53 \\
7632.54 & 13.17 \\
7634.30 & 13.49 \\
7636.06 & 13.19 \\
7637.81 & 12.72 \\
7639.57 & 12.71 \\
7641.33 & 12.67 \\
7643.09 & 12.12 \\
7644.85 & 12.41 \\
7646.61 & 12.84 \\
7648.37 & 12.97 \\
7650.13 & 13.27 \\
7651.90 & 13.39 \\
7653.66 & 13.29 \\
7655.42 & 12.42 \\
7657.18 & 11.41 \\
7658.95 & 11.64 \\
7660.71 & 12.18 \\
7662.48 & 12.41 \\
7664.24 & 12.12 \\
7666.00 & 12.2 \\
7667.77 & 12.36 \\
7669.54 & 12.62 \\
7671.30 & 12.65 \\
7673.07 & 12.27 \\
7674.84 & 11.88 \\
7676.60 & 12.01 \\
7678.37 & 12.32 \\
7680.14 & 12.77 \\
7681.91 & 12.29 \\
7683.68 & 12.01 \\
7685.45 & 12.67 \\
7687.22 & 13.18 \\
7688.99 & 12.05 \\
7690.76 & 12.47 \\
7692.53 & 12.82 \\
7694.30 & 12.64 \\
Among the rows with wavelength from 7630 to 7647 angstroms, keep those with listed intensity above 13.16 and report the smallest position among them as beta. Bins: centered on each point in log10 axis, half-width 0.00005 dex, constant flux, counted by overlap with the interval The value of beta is 7632.54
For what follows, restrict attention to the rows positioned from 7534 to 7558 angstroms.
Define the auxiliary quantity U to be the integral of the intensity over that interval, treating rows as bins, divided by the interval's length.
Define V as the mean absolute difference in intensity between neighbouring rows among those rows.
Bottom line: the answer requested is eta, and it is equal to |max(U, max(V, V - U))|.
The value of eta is 13.2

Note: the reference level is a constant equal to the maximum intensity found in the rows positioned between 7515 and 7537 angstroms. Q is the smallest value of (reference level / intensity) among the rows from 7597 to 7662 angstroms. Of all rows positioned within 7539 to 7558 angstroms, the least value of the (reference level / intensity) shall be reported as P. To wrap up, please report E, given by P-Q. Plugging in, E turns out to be 0.01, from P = 1.00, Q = 0.98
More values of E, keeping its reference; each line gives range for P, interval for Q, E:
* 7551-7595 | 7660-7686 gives -0.17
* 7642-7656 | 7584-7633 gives 0.04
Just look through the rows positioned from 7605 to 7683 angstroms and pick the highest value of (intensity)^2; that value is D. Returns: 188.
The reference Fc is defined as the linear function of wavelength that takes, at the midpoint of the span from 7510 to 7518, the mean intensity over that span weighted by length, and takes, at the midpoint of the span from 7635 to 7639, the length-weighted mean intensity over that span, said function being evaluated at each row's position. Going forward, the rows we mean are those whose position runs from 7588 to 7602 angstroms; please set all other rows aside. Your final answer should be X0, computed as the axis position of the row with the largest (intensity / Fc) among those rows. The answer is 7600.97 angstroms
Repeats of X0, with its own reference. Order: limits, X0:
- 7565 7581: 7578.25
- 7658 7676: 7671.30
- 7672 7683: 7680.14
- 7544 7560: 7548.65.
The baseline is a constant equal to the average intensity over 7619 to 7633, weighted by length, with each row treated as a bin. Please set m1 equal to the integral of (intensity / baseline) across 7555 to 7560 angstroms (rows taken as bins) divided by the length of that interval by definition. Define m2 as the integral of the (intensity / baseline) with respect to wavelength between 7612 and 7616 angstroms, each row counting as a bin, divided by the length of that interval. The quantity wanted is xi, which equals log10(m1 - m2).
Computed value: -0.94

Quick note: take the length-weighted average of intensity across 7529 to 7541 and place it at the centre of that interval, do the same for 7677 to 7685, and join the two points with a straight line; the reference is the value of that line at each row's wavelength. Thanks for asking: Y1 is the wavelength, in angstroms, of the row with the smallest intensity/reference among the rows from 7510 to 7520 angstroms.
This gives 7519.16 angstroms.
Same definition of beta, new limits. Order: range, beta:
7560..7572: 7566.05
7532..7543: 7539.96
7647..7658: 7650.13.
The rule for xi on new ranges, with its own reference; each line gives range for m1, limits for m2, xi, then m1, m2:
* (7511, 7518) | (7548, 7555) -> -1.94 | 1.031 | 1.02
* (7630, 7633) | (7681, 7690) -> -1.55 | 0.976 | 0.95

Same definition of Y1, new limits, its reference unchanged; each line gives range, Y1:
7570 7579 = 7571.28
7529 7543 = 7536.49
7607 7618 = 7613.23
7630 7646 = 7643.09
